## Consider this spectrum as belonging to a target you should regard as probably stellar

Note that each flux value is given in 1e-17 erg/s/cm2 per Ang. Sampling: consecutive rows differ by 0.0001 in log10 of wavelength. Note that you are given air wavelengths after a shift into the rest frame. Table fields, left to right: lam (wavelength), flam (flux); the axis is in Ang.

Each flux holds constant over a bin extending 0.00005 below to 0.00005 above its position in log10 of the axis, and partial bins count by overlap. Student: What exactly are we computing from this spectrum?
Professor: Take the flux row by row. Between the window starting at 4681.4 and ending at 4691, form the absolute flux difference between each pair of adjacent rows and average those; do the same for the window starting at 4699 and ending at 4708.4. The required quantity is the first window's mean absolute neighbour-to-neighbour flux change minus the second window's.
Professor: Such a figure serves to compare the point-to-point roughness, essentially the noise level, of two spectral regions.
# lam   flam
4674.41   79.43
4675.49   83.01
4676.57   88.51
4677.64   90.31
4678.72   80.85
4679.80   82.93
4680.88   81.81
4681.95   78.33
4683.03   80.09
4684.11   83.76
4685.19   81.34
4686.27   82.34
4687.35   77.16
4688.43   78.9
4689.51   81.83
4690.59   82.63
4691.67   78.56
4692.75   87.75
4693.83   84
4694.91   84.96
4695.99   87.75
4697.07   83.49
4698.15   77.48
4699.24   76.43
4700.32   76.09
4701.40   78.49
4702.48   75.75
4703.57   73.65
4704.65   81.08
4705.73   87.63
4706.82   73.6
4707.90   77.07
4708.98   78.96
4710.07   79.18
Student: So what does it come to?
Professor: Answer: -2.4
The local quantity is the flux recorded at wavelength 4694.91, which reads 84.96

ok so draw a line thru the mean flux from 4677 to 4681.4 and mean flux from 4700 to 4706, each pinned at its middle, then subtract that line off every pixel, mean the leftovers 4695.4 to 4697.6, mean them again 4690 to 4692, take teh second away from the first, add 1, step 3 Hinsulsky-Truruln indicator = 7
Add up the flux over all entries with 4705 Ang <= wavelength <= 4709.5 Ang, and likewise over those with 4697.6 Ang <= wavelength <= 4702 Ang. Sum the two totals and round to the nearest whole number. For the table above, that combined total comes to 626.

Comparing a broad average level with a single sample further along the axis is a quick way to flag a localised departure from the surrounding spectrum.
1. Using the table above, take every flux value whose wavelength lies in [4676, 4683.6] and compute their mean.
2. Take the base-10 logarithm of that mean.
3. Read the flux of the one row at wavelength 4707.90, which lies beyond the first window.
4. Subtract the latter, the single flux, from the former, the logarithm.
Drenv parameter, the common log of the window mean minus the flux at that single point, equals -75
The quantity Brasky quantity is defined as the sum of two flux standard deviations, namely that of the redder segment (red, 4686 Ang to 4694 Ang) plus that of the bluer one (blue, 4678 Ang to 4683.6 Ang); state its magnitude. 5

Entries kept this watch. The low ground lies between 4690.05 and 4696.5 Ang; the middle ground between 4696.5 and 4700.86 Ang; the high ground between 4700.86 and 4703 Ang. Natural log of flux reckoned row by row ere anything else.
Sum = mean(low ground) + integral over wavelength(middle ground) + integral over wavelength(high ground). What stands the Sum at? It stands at 33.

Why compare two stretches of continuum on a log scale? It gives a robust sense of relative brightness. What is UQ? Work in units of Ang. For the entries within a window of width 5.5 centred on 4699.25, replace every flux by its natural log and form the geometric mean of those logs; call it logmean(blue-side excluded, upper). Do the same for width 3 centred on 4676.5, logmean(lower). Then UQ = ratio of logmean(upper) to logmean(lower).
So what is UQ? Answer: 0.976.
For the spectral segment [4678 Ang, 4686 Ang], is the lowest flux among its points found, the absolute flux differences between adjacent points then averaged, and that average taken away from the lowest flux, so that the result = 75.9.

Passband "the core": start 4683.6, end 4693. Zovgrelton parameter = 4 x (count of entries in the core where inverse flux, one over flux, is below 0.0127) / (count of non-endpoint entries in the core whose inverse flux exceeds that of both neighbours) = 9.3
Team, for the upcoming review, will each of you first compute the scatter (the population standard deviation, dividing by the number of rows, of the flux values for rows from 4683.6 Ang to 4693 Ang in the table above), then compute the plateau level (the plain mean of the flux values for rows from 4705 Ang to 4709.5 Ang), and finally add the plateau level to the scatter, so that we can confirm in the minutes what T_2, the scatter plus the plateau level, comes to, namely 82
